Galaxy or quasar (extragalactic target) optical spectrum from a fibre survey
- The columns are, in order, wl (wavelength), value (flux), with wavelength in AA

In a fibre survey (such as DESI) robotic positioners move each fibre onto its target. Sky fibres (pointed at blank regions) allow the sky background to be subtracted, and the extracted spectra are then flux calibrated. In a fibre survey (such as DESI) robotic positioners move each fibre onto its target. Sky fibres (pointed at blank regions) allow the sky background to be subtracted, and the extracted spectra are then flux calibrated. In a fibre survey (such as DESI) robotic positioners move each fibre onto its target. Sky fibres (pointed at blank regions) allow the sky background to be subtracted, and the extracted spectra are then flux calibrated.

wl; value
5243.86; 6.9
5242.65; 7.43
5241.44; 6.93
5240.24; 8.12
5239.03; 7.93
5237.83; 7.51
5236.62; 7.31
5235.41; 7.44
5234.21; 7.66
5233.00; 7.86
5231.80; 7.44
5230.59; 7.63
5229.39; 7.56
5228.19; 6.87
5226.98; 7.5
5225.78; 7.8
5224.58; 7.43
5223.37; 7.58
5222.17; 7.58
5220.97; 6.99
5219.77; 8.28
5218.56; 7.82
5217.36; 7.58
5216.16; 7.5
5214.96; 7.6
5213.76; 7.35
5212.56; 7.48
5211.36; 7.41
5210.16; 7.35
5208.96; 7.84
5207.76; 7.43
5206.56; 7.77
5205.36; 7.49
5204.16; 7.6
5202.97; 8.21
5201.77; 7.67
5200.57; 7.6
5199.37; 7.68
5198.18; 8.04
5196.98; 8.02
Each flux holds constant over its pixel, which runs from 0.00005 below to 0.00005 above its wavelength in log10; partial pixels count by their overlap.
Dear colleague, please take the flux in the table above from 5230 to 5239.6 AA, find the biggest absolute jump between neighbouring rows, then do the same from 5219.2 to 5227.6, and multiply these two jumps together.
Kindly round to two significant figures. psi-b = 0.54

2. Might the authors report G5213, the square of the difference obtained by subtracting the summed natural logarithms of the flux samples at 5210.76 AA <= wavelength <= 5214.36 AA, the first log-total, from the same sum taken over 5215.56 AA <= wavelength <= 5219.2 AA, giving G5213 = 0.0076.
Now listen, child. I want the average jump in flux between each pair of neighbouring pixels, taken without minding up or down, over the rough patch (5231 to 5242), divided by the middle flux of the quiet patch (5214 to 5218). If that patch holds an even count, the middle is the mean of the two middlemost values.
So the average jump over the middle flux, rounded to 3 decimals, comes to 0.049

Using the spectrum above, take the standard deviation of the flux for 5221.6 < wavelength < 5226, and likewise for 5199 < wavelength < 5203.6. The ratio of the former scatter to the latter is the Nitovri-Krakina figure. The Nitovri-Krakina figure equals 0.54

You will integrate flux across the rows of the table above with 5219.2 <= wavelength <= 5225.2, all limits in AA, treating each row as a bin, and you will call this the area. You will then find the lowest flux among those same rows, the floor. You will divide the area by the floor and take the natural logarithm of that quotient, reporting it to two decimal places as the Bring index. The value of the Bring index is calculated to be 1.87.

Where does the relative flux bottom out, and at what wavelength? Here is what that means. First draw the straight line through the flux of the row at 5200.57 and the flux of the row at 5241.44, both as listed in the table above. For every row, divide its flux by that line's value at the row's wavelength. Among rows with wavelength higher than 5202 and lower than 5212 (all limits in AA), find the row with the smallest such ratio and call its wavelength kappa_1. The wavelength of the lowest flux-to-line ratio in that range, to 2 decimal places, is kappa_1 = 5210.16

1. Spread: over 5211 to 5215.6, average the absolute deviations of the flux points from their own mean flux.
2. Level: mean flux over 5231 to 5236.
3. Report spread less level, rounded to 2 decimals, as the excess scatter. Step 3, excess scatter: -7.52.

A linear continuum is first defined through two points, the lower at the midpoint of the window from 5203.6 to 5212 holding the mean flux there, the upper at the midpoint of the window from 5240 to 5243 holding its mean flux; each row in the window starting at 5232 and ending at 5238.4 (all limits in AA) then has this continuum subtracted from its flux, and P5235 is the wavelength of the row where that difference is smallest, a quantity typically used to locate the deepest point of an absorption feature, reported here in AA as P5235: 5236.62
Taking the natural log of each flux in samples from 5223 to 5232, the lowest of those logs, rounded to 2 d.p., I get 1.93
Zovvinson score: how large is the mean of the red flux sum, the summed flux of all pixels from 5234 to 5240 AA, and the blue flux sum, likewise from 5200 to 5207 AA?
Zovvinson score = 42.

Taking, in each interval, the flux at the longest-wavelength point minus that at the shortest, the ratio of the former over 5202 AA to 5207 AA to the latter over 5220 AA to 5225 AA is -1.0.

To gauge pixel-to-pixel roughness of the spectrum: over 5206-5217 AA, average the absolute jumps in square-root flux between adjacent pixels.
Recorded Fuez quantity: 0.042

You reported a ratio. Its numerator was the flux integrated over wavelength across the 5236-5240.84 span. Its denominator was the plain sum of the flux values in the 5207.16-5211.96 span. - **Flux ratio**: 1.24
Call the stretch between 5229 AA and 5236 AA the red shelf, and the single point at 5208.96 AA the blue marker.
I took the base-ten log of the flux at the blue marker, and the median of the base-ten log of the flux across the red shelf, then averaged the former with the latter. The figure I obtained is 0.887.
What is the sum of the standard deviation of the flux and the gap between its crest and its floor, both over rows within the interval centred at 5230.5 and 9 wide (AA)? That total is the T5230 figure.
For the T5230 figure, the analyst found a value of 1.3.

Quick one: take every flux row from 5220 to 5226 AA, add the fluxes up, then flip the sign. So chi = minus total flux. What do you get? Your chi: -37.4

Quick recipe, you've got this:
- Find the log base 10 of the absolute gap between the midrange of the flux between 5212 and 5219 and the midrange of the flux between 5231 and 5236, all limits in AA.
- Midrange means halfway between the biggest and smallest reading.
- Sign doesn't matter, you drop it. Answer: -1.2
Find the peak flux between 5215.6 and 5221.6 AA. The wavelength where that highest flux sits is 5219.77 AA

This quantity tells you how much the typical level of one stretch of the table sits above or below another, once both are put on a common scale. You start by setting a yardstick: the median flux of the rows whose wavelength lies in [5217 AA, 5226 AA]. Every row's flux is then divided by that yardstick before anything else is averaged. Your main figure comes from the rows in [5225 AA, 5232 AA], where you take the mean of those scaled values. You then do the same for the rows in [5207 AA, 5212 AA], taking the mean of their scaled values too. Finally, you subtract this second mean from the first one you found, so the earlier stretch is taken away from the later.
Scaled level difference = -0.01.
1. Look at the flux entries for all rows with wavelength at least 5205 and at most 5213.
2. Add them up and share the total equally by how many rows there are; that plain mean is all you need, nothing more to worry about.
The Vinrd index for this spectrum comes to 7.5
